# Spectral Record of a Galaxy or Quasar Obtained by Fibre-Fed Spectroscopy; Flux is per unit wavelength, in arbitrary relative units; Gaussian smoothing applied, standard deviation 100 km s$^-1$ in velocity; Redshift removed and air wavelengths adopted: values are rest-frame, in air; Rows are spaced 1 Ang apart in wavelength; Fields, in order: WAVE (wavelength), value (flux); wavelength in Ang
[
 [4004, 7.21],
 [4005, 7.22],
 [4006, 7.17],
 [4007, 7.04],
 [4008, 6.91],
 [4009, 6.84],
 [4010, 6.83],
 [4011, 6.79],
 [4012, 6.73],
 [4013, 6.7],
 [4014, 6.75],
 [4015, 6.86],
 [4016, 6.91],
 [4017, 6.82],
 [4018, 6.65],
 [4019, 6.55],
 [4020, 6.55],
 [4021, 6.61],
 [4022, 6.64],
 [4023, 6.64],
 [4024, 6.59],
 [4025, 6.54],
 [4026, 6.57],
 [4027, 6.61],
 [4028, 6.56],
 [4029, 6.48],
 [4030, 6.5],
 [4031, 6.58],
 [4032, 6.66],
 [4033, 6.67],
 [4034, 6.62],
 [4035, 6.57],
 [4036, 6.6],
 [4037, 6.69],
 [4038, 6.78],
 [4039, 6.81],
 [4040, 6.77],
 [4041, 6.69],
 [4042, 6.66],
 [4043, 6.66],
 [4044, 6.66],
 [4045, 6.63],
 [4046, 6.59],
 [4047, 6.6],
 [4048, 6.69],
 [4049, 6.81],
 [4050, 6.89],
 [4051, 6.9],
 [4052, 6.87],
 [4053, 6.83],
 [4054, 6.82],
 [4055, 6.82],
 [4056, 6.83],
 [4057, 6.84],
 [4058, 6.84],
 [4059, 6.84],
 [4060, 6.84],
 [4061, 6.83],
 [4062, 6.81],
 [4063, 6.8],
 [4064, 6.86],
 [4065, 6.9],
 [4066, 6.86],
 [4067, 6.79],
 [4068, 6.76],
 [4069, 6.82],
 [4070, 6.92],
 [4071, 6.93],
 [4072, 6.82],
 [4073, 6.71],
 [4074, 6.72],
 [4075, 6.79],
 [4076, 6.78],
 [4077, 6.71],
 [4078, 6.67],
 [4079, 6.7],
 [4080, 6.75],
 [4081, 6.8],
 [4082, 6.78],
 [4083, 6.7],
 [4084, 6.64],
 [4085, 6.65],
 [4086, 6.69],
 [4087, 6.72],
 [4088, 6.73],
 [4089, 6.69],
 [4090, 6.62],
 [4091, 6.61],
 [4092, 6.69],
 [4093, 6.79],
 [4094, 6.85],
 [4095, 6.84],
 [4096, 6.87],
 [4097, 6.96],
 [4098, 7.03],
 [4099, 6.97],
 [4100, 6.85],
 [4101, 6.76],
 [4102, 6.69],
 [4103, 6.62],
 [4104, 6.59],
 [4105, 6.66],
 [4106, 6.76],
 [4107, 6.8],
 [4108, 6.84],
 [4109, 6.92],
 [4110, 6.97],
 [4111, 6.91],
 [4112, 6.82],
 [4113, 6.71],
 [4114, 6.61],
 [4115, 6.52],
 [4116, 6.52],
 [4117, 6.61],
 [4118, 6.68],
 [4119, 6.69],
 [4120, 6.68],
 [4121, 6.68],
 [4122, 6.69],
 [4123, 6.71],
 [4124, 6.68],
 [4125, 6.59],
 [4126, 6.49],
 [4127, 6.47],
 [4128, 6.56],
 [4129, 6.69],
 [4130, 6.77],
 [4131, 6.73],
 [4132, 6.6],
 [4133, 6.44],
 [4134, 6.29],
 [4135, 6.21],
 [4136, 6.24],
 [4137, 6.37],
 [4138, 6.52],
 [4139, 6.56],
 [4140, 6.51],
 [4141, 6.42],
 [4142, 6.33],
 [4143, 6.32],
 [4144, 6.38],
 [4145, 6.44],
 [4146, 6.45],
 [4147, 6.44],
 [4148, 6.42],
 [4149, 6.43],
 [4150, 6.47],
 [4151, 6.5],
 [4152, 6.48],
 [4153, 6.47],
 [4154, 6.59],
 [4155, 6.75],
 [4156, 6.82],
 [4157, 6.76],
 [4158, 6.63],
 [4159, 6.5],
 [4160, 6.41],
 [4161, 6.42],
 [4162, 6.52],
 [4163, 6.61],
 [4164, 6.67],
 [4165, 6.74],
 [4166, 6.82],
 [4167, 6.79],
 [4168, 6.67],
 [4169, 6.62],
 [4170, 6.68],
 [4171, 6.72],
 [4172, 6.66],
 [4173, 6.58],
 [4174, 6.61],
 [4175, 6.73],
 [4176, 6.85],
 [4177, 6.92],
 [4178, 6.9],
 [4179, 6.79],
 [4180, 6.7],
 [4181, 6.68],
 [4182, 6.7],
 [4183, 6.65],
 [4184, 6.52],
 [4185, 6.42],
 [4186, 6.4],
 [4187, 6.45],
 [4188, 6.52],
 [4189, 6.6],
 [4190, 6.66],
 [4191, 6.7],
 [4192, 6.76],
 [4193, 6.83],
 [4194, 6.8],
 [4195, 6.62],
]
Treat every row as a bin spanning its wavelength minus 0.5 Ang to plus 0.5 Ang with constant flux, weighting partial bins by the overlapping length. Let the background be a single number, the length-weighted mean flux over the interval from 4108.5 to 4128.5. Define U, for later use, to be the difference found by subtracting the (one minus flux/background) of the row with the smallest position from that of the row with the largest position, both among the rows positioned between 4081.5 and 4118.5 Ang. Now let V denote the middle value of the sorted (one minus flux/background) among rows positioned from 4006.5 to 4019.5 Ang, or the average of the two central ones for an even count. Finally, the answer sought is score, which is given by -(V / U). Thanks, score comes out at 1.4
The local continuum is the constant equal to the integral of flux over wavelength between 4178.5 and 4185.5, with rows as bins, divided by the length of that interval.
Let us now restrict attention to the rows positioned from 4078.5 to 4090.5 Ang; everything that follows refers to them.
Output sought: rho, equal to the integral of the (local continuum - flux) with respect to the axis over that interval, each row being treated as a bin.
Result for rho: -0.82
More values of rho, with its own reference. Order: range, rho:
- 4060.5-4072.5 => -2.45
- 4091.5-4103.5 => -2.27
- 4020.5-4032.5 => 0.67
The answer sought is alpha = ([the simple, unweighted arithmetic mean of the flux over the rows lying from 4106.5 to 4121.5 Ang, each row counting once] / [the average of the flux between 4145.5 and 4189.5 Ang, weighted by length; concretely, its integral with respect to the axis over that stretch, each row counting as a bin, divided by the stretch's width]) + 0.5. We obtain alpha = 1.52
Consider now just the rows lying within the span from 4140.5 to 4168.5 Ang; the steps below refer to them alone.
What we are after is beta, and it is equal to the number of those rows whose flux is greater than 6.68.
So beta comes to 6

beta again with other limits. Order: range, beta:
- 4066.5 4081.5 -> 14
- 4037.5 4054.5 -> 11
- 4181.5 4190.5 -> 1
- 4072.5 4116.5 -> 33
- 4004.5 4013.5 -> 9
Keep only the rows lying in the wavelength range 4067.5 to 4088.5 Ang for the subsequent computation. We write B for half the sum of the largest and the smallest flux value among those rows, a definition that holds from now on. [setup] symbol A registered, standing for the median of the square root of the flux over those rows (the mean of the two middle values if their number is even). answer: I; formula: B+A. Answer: 9.38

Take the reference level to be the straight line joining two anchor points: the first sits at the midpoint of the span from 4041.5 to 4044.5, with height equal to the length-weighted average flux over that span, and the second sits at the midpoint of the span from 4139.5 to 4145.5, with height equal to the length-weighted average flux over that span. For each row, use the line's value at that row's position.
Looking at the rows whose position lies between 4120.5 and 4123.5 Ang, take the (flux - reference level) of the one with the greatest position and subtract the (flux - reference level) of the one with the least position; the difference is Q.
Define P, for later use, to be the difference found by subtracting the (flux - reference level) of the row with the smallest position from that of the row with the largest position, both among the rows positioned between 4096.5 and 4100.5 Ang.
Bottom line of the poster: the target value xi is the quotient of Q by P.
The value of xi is -0.3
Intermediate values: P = -0.1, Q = 0.04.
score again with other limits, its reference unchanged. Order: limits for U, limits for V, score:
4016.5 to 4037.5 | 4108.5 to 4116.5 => 0.7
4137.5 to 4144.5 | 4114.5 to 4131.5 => 0.0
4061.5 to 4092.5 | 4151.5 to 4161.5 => -1.1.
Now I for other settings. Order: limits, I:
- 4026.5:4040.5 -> 9.22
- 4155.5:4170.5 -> 9.20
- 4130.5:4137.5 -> 8.99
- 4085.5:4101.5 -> 9.42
